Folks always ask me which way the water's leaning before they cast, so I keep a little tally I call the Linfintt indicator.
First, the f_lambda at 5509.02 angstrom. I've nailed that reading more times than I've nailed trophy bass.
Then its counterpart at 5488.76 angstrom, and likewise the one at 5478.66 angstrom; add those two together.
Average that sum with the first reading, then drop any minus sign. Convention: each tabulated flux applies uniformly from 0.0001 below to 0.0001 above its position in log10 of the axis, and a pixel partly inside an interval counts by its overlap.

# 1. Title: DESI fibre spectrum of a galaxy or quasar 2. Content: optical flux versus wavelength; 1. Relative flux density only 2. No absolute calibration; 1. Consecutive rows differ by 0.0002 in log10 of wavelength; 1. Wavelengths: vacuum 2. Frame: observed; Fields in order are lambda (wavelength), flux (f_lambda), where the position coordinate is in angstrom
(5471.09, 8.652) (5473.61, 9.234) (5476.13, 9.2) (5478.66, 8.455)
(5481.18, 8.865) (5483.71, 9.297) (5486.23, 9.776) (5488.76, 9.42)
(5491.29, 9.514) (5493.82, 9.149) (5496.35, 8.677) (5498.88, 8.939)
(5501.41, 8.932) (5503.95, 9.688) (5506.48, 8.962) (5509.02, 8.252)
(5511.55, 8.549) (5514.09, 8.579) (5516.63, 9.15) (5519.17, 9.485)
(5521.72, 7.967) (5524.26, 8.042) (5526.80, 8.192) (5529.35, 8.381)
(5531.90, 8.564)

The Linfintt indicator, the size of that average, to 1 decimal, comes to 13.1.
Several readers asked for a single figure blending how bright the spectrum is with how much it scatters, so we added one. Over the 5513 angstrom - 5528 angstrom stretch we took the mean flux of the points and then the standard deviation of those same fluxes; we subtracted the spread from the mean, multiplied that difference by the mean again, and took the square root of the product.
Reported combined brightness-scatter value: 8.3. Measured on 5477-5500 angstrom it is 8.9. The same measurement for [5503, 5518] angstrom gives 8.6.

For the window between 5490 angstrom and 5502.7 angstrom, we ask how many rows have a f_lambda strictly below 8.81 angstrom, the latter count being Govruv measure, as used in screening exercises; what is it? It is 1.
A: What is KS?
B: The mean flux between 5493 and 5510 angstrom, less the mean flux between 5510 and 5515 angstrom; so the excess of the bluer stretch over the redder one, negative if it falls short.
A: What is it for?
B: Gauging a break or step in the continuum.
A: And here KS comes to 0.4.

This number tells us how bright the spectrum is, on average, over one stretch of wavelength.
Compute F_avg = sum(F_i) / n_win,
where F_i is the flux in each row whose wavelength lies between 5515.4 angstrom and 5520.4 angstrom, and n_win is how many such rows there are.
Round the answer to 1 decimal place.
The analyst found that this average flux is 9.3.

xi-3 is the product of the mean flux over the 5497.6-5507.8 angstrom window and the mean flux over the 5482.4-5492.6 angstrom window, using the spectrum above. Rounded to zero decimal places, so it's 87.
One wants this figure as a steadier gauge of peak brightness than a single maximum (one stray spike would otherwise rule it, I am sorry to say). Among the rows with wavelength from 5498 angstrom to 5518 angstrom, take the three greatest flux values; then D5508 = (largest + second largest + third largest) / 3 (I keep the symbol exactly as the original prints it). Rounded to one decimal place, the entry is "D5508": 9.3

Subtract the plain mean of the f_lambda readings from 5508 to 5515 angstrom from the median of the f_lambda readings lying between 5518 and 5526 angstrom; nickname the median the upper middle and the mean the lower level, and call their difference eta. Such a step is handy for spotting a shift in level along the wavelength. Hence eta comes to -0.4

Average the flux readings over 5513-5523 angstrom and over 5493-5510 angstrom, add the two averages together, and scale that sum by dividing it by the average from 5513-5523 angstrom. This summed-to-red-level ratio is 2.02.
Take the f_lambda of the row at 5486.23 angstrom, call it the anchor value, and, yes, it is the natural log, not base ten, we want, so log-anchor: 2.28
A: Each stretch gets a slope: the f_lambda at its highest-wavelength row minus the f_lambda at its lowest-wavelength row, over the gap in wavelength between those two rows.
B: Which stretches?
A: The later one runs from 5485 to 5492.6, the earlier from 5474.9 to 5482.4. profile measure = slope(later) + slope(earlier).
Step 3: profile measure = -0.12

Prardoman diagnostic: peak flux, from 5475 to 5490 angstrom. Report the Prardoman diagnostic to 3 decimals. 9.776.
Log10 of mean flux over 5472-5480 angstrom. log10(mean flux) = 0.952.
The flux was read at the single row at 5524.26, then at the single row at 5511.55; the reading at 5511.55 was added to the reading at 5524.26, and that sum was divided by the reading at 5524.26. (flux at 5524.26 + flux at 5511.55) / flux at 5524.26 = 2.06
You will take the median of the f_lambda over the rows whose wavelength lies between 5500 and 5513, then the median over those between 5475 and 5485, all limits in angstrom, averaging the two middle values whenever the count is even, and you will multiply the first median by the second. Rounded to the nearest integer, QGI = 81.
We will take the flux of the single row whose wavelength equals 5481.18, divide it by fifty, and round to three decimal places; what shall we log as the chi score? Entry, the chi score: 0.177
